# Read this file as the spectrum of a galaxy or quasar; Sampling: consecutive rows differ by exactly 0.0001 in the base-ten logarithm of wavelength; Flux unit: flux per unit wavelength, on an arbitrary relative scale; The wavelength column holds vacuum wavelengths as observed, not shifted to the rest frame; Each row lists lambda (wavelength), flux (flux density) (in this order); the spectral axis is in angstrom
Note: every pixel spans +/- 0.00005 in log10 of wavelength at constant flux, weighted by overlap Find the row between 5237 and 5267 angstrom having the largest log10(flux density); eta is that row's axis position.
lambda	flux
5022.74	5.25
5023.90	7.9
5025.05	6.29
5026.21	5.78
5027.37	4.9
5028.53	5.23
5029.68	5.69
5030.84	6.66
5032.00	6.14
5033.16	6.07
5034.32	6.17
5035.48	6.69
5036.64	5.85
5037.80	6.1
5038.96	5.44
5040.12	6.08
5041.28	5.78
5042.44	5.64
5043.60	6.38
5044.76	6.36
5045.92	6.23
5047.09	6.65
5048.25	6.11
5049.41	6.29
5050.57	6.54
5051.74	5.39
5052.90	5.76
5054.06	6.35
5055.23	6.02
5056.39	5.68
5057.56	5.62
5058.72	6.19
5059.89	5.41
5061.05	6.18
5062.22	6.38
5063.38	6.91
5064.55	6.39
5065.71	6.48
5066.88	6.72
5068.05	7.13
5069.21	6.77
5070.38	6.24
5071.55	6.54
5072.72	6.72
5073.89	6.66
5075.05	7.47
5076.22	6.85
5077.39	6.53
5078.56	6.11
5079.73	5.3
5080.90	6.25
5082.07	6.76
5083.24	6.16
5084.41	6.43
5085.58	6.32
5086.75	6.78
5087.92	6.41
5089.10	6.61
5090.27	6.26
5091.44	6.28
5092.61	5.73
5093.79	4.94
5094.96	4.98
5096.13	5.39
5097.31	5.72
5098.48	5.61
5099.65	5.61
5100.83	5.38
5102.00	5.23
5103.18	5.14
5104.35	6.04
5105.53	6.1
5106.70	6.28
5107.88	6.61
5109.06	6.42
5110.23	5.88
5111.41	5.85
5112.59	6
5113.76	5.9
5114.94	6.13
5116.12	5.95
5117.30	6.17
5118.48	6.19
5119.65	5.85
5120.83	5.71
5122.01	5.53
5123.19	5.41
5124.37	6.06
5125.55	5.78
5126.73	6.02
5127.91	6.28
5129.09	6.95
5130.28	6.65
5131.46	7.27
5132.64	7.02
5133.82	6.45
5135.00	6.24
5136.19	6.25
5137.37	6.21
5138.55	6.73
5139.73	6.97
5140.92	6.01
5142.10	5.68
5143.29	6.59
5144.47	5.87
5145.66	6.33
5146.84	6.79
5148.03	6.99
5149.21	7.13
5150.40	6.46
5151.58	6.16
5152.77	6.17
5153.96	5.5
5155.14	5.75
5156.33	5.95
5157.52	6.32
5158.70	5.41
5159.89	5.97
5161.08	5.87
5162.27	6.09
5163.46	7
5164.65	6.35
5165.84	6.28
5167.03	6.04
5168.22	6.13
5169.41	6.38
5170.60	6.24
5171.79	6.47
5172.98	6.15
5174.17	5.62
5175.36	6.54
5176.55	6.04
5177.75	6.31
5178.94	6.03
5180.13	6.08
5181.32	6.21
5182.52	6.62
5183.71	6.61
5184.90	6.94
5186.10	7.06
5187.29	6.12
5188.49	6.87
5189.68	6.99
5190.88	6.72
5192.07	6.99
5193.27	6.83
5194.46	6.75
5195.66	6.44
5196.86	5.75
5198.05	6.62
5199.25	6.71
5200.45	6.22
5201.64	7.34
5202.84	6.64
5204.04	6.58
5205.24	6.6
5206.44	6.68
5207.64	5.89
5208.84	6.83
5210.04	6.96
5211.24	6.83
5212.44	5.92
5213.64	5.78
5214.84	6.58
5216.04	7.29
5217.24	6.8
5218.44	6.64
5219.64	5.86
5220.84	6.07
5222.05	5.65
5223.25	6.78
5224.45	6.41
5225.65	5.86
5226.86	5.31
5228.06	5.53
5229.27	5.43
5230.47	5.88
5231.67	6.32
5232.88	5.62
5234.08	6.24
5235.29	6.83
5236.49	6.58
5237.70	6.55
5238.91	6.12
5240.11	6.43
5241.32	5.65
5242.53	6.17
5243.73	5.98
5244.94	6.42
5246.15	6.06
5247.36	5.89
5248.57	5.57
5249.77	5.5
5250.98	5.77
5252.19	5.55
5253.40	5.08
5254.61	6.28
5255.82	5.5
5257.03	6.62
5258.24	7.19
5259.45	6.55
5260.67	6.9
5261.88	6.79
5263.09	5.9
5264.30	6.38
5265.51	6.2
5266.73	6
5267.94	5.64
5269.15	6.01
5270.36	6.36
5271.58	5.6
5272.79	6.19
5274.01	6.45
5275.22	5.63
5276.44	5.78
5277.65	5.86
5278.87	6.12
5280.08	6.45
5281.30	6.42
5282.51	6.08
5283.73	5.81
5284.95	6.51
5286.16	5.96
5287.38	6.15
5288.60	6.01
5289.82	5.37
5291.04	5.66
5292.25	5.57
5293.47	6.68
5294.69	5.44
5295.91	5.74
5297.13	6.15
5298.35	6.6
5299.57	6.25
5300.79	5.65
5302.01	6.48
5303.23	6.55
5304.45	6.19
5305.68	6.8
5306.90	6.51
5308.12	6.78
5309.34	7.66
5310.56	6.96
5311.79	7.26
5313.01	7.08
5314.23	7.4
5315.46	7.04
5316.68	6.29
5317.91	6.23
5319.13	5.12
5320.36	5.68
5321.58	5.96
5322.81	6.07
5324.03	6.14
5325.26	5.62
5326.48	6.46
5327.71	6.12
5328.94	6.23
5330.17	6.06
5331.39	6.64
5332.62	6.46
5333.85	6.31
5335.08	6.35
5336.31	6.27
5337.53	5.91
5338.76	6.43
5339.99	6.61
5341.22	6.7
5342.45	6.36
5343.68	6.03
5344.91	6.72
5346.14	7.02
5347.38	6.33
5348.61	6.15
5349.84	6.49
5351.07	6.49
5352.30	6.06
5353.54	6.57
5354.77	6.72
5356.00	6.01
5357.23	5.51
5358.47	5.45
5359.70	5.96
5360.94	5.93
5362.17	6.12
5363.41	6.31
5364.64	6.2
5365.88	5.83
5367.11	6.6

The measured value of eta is 5258.24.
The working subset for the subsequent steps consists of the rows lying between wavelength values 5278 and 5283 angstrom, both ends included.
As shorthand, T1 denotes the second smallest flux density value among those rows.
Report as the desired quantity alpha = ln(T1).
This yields 1.81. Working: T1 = 6.12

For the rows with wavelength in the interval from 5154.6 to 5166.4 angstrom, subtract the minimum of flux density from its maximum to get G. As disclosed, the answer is 1.6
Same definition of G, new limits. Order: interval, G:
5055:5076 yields 2.1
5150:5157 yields 1.0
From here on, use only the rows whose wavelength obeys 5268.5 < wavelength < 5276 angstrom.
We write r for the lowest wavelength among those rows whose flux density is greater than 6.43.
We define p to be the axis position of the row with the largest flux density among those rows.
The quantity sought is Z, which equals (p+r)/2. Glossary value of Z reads 5274.0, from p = 5274.01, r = 5274.01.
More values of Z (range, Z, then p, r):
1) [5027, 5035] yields 5030.8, 5030.84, 5030.84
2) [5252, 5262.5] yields 5257.6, 5258.24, 5257.03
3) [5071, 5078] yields 5073.3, 5075.05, 5071.55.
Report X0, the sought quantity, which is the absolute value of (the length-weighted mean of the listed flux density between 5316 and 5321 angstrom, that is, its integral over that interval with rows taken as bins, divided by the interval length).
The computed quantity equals 5.85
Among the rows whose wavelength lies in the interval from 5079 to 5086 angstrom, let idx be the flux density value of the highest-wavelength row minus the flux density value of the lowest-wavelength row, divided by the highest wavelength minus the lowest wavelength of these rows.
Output 0.17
